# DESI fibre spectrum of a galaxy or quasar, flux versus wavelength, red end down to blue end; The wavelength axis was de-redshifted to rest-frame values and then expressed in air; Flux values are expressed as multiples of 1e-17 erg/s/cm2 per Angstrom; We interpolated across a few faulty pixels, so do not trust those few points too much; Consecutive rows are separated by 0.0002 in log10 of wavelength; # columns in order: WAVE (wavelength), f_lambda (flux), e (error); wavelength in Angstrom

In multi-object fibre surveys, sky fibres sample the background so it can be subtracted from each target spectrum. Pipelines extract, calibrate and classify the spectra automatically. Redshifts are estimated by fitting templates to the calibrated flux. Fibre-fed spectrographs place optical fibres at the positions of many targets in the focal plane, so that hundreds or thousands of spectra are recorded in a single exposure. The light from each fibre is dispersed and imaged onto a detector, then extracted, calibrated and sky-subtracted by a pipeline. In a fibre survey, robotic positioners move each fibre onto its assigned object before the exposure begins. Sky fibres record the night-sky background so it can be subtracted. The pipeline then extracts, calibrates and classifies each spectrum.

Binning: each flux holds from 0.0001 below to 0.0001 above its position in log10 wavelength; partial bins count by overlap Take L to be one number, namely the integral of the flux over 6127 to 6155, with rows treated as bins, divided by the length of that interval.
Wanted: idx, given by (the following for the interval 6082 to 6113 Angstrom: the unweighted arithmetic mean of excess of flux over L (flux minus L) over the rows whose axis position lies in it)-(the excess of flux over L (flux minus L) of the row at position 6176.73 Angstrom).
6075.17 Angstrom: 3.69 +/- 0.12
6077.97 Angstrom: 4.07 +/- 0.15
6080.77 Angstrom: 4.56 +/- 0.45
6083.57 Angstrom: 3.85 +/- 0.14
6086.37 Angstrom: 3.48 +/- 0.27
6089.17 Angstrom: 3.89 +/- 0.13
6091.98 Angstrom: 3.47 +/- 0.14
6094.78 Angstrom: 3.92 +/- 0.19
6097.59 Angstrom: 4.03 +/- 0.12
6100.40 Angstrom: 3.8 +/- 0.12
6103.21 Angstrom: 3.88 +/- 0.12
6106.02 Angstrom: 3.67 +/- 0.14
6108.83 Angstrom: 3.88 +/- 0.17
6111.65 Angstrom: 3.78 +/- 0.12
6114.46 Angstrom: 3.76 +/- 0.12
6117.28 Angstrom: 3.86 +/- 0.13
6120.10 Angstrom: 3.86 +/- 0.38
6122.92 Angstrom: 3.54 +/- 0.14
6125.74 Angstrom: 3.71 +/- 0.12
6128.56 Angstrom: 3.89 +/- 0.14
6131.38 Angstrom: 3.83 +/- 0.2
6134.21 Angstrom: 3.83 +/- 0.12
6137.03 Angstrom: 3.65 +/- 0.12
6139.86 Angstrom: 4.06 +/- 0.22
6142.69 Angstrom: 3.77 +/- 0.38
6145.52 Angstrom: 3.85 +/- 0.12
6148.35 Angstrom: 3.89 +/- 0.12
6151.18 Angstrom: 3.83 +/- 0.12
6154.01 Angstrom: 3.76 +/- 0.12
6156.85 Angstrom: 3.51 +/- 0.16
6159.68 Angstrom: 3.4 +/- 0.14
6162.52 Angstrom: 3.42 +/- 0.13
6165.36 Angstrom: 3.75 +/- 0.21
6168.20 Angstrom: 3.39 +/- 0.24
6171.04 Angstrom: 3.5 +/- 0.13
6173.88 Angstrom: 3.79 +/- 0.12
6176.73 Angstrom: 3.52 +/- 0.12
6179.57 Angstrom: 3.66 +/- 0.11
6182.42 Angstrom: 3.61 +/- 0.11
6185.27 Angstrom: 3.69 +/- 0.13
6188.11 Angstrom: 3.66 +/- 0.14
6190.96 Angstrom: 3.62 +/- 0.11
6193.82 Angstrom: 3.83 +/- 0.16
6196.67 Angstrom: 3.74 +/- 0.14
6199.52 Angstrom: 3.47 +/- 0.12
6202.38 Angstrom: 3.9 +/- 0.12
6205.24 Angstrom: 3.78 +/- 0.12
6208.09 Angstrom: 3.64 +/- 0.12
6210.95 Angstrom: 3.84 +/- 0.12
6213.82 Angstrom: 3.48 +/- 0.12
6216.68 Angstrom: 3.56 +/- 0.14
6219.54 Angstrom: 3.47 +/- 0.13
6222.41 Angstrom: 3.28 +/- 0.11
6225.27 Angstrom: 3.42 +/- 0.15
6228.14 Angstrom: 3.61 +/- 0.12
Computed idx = 0.27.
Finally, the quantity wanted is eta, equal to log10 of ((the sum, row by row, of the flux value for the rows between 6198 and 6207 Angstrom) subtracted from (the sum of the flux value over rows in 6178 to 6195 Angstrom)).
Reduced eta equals 1.0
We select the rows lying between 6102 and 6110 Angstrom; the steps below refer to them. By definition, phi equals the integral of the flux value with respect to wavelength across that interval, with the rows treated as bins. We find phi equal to 30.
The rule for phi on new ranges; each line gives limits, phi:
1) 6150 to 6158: 30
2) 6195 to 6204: 33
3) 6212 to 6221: 32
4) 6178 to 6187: 33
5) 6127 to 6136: 35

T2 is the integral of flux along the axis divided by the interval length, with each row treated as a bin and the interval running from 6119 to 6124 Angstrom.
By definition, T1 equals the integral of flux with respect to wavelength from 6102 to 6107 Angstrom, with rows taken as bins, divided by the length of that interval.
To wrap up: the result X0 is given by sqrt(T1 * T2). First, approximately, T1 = 3.78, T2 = 3.70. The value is 3.74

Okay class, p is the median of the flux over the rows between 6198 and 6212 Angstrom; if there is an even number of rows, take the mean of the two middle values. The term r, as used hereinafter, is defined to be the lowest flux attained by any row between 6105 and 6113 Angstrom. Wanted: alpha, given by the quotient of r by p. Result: 0.97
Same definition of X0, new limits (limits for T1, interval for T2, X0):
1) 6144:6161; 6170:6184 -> 3.66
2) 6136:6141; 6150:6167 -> 3.73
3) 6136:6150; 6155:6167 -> 3.68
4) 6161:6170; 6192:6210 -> 3.62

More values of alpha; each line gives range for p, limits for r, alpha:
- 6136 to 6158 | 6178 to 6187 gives 0.95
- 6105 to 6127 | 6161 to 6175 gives 0.90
